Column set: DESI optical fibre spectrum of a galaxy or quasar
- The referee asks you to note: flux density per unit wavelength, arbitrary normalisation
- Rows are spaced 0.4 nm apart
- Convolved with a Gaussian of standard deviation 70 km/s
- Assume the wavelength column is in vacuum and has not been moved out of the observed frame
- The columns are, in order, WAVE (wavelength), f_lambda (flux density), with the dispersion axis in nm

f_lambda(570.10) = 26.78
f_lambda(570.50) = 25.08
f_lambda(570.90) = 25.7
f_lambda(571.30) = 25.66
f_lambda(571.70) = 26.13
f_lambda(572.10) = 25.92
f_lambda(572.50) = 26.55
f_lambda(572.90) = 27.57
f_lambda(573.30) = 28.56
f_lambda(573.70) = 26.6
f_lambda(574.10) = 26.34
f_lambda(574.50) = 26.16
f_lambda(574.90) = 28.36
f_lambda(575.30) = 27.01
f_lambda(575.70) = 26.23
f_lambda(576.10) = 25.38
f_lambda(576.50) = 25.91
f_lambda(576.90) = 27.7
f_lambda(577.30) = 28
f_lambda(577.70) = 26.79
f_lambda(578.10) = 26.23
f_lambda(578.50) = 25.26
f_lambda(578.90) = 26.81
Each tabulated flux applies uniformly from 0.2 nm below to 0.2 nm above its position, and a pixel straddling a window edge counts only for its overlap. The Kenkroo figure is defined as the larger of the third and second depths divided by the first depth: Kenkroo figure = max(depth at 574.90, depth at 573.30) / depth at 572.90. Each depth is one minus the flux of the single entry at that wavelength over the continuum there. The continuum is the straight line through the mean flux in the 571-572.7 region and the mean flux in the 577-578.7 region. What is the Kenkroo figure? 1.4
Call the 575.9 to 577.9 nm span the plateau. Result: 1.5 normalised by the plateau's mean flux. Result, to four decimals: 0.0561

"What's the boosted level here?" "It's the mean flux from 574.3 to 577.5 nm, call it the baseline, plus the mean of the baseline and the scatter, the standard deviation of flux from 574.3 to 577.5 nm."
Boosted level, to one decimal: 40.8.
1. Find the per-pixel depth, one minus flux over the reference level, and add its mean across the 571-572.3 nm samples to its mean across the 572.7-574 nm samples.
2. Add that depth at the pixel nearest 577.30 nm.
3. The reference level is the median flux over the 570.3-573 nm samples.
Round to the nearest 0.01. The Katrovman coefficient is -0.14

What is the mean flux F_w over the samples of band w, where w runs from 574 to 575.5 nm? 27.0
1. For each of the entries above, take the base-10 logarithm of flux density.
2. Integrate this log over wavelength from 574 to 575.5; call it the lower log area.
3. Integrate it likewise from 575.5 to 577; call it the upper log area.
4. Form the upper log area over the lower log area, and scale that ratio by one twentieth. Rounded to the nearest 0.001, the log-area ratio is 0.050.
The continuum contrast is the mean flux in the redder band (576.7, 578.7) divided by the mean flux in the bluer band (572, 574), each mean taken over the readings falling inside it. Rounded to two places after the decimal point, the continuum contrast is 0.99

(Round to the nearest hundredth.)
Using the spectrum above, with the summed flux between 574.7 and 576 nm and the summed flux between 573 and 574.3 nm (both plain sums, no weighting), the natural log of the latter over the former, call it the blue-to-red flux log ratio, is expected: 0.00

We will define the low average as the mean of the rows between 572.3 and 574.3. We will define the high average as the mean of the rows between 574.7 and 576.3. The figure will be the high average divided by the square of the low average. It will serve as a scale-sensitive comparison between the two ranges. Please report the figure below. 0.0364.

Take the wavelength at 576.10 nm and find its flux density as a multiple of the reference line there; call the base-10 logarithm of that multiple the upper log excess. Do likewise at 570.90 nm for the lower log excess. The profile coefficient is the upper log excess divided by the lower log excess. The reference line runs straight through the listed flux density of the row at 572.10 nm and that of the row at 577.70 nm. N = 34.3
